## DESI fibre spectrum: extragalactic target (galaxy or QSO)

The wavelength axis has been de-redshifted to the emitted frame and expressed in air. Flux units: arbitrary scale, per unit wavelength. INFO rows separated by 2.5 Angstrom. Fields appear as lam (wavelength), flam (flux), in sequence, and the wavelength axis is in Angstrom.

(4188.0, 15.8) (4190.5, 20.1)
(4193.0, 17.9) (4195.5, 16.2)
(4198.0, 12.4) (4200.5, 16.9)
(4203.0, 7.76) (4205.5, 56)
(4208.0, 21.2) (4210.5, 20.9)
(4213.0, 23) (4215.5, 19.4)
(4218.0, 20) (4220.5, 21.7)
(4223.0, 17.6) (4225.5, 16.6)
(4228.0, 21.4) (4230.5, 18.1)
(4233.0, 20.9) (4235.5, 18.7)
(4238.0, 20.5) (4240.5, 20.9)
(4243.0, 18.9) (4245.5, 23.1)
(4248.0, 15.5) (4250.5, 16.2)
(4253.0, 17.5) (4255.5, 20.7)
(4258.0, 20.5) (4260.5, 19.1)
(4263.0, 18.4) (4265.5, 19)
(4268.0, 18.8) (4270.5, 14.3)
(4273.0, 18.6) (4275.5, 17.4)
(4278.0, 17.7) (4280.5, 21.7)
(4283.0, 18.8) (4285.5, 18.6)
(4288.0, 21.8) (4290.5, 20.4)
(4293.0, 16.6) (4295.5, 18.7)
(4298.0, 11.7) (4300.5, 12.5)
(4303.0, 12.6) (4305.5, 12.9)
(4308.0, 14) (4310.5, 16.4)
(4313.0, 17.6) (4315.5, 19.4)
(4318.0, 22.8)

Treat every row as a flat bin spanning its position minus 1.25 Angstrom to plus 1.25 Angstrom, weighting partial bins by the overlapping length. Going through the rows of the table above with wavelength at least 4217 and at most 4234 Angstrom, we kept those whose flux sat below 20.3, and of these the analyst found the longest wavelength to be 4230.5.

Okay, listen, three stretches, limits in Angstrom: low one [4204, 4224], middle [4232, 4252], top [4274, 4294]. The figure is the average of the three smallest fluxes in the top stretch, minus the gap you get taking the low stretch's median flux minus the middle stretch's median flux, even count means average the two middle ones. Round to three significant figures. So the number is 15.9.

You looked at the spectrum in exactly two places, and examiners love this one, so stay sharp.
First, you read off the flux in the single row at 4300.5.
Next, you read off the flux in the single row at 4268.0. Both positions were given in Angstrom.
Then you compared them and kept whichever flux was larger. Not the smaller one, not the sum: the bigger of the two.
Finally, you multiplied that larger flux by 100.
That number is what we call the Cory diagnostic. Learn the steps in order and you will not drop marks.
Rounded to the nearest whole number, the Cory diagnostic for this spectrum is 1880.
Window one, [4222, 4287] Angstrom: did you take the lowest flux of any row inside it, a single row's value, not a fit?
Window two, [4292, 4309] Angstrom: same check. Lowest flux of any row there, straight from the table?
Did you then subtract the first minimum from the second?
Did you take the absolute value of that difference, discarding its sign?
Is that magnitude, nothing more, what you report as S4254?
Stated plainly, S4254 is 2.6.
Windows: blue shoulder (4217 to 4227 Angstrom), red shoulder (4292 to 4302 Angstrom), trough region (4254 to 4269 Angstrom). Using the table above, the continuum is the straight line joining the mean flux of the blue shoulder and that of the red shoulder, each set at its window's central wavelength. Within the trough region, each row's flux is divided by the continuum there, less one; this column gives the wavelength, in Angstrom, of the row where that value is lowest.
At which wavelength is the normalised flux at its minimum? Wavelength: 4263.0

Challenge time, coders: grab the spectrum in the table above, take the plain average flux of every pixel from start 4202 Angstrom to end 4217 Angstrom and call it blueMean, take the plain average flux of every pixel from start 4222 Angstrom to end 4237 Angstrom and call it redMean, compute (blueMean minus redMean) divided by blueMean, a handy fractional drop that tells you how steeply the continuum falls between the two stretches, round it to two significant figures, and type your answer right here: 0.24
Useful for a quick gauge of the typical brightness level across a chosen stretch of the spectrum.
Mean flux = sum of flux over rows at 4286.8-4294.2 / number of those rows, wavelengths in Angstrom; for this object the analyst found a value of 19.6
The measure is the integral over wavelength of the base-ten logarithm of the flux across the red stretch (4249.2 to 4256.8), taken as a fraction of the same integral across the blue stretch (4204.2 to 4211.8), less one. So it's -0.14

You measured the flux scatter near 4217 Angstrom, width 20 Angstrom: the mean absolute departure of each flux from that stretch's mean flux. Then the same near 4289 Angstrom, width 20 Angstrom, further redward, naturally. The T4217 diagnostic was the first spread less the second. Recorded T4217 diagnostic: -0.54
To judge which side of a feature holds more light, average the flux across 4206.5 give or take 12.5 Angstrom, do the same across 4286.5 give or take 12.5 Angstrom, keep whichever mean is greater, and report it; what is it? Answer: 21.4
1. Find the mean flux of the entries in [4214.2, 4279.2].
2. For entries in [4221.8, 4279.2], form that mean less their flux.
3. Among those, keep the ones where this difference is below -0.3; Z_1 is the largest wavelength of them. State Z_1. 4258.0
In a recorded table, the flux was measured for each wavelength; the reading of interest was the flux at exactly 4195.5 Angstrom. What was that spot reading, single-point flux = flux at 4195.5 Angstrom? 16.2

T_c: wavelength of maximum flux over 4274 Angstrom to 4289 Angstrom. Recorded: 4288.0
